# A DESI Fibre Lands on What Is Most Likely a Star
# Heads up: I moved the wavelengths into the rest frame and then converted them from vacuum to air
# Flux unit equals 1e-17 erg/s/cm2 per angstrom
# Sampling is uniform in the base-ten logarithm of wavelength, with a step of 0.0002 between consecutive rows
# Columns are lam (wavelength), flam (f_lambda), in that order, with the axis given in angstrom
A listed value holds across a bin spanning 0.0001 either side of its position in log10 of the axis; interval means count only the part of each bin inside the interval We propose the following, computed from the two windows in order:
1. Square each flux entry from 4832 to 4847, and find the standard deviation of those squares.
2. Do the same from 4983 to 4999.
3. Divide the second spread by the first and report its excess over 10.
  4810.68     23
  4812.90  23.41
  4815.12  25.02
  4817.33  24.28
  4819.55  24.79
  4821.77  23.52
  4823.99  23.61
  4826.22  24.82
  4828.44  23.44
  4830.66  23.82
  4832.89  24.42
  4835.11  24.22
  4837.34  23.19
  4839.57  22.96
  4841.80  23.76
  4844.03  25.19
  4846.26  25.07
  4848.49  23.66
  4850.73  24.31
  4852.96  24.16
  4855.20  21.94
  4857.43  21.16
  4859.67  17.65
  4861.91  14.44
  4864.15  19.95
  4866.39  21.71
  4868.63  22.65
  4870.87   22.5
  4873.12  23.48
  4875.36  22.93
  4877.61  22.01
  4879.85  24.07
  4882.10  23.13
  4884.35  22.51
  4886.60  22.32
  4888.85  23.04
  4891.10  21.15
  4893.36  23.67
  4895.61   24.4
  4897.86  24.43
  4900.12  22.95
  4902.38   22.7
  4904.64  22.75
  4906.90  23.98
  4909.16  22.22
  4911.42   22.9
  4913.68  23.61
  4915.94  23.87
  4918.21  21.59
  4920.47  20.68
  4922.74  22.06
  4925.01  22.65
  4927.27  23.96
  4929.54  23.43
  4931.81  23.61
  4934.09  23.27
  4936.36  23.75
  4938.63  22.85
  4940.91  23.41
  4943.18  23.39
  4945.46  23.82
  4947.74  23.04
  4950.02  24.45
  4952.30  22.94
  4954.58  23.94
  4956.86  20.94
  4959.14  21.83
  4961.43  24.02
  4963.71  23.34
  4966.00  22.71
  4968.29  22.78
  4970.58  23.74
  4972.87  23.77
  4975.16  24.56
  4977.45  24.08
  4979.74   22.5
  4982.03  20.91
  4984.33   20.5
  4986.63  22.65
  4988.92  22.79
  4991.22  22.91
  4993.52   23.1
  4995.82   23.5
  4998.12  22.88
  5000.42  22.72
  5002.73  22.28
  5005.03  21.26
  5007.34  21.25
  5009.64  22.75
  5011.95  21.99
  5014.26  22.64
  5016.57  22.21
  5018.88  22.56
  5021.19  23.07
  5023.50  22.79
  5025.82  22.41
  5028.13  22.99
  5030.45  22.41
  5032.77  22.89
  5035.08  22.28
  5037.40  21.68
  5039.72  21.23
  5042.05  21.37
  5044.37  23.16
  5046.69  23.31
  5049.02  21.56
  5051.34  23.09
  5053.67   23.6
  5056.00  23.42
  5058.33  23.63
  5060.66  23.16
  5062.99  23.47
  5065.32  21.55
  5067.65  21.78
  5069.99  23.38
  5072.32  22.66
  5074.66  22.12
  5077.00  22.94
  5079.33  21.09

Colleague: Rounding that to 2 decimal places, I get -8.98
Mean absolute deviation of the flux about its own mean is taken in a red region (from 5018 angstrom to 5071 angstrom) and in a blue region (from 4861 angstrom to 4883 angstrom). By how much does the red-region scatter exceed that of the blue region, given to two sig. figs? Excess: -1.1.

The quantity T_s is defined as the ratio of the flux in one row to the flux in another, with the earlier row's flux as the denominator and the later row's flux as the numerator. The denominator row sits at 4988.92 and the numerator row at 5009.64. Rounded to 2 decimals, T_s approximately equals 1.00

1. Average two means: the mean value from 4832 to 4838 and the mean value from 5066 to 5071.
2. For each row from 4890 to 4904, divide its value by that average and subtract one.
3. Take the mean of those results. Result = 0.00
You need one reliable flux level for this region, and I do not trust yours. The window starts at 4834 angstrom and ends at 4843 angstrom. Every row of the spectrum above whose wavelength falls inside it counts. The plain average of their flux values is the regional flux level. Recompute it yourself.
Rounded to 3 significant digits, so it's 23.5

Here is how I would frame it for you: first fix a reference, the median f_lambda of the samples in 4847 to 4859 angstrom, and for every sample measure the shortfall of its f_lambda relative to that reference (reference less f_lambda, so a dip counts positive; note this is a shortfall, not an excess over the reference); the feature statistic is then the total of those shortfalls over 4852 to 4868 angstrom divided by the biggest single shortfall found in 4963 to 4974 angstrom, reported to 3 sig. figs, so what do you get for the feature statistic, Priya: 25.9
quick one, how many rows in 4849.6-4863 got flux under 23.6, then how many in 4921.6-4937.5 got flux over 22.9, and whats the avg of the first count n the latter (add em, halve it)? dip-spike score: 4.5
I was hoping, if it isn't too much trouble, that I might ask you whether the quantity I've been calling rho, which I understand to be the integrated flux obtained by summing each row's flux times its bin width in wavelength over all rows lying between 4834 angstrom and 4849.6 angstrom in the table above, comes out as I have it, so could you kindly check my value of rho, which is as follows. 375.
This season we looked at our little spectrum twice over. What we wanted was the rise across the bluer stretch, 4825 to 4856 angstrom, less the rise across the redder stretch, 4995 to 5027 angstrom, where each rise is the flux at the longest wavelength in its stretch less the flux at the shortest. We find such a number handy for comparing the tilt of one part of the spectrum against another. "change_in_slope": -2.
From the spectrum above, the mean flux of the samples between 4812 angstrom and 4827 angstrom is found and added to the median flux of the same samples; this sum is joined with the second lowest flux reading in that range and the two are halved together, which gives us 36.0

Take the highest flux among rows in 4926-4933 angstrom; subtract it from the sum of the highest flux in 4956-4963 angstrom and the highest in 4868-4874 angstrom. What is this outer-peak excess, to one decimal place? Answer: 23.5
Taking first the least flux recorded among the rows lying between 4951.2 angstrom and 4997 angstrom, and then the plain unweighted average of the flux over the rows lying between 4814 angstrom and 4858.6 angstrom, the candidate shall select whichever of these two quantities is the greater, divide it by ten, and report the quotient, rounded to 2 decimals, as 2.39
